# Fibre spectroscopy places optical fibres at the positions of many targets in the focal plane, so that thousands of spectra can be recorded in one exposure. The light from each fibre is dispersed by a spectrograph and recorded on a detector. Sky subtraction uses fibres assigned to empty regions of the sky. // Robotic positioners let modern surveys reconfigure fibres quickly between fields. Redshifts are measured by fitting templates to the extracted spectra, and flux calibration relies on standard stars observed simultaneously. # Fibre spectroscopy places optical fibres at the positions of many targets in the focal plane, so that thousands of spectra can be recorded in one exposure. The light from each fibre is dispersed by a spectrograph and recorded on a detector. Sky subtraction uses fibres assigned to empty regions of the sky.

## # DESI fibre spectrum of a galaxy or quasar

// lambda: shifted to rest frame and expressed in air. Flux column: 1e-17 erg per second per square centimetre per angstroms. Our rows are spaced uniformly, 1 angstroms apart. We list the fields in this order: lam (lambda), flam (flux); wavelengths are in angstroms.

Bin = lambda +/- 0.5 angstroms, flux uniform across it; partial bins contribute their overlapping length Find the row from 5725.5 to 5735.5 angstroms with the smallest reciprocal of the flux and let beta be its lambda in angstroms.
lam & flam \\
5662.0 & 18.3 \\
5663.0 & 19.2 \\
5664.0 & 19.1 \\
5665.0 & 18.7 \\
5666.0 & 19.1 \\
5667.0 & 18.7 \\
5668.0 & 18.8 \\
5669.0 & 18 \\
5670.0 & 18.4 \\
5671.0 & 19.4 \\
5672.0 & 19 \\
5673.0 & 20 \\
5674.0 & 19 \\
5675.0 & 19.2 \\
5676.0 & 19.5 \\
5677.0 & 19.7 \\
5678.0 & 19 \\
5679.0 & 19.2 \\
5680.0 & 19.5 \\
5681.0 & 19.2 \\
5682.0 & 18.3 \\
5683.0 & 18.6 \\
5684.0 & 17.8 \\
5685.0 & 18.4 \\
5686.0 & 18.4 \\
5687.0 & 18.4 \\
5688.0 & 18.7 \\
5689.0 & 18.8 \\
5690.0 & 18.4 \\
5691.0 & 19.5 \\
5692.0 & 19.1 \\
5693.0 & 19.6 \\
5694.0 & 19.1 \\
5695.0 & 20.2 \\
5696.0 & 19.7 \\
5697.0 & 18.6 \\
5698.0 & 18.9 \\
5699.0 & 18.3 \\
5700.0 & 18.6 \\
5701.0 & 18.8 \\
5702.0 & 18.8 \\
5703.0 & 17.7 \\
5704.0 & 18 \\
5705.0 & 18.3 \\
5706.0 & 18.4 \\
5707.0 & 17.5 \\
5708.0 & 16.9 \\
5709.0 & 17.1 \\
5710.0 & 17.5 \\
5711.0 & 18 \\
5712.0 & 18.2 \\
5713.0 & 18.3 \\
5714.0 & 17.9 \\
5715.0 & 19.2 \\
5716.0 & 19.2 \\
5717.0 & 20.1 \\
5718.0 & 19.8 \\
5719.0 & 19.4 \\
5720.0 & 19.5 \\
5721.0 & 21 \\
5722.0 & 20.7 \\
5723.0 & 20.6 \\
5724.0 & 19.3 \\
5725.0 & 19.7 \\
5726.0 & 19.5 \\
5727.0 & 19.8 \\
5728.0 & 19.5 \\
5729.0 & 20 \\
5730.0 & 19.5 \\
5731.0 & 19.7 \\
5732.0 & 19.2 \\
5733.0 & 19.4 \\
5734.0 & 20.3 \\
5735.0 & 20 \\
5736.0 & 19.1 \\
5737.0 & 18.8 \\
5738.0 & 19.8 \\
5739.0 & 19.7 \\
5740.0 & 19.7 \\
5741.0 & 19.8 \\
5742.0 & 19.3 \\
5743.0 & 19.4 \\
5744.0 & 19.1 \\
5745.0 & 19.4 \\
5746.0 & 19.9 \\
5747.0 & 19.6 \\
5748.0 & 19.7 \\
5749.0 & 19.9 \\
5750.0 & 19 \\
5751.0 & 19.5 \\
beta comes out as 5734.0 angstroms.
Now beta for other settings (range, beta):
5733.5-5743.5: 5734.0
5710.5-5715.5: 5715.0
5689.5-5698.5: 5695.0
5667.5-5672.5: 5671.0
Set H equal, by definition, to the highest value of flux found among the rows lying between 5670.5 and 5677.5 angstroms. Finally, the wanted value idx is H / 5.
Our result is 4.00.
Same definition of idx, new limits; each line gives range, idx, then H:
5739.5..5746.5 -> 3.98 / 19.9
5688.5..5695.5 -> 4.04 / 20.2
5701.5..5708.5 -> 3.76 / 18.8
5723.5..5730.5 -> 4.00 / 20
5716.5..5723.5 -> 4.20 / 21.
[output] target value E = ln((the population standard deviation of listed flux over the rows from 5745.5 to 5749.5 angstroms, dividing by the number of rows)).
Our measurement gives -2.0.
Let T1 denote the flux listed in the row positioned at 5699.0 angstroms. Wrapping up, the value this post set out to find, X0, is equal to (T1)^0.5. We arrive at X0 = 4.28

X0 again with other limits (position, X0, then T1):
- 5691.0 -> 4.42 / 19.5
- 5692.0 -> 4.37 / 19.1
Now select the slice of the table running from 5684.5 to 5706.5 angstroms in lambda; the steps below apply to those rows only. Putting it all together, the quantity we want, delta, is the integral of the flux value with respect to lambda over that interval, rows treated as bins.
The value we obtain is 413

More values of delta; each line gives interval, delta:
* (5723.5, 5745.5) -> 430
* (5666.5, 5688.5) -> 415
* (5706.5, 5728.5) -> 419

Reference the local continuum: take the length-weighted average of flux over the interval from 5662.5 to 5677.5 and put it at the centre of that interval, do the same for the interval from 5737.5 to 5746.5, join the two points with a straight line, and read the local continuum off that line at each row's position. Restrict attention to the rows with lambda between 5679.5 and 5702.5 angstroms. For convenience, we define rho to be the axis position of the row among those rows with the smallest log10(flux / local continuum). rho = 5684.0 angstroms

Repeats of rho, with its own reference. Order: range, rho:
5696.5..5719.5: 5708.0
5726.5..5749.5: 5737.0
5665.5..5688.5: 5684.0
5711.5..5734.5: 5714.0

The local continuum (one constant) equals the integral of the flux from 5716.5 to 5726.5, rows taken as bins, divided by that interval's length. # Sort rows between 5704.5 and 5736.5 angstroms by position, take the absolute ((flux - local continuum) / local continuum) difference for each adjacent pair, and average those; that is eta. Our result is 0.0239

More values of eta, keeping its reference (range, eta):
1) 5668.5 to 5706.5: 0.0241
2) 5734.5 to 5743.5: 0.0188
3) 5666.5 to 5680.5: 0.0254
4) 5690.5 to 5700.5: 0.0295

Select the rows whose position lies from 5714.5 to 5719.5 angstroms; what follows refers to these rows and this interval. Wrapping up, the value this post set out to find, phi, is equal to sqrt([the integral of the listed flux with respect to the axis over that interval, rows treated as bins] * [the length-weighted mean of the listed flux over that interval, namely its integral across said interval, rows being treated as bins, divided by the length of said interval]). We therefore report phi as 43.7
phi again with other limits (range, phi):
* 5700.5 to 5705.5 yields 41.0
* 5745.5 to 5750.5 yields 43.9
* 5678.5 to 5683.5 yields 42.4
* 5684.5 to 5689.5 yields 41.5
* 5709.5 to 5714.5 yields 40.2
